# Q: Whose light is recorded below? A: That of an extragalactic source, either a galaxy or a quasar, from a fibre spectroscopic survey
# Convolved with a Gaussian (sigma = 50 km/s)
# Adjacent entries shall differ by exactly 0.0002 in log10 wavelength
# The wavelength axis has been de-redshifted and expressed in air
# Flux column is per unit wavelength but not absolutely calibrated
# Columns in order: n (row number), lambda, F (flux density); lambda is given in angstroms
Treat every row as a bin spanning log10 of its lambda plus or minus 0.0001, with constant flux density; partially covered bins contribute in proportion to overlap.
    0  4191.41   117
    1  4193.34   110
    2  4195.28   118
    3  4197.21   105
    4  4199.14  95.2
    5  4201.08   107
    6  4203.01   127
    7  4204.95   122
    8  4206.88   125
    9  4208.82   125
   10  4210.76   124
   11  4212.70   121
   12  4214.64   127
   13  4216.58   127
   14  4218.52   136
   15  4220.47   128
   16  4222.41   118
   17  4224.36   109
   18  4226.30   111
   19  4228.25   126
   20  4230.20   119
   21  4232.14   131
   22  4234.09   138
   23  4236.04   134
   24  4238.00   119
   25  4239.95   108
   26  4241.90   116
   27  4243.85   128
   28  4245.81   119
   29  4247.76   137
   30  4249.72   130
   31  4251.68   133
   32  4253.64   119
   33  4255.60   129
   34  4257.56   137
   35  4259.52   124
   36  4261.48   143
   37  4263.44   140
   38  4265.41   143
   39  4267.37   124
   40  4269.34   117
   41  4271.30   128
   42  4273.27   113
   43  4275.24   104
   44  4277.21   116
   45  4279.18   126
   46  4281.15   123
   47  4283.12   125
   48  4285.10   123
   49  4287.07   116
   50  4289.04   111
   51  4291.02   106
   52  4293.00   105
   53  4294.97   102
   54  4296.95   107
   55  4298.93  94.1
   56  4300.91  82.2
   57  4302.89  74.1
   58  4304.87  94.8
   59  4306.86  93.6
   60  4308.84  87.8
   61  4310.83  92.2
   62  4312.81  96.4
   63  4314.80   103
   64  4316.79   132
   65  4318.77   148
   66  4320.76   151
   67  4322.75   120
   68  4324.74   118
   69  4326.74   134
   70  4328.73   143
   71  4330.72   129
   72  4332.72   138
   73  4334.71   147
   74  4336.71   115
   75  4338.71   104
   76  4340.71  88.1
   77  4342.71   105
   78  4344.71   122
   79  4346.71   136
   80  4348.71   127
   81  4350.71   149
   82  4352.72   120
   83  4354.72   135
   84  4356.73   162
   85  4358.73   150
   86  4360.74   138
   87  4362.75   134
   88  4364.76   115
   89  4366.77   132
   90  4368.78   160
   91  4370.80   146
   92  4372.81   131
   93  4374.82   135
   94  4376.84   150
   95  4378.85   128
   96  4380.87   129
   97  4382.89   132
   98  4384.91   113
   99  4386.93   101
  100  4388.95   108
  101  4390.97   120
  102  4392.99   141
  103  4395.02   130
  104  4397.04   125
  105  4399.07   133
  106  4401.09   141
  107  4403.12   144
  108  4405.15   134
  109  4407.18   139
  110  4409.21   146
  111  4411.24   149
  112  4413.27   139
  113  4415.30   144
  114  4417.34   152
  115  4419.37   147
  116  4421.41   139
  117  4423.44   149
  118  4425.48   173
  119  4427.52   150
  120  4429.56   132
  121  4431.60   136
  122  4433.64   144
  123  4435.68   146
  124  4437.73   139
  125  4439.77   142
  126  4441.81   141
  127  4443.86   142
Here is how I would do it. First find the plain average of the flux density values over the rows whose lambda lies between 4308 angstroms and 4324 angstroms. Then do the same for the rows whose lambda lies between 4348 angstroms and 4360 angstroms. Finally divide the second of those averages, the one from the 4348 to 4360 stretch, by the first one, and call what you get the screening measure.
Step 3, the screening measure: 1.21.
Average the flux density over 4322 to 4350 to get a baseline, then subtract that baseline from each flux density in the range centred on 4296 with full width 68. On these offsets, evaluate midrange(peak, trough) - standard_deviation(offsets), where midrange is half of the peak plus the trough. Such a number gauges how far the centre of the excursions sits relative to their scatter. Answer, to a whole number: -30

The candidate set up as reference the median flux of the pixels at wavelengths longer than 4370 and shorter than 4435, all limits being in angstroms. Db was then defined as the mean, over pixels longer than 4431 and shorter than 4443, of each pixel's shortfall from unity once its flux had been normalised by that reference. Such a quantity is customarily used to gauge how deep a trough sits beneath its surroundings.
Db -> -0.02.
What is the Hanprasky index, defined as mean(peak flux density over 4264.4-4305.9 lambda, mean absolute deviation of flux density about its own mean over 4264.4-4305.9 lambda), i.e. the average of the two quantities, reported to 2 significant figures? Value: 78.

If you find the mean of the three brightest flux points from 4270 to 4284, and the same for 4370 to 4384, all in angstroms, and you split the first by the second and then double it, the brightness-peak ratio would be 1.76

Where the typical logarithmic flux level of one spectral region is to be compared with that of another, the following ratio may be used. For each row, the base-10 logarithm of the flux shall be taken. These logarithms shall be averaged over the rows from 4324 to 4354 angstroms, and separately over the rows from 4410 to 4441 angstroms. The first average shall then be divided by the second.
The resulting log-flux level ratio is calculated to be 0.968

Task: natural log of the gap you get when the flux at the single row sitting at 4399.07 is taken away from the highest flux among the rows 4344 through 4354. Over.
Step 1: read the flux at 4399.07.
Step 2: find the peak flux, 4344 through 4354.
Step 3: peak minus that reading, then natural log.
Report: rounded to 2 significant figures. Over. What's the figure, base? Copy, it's 2.8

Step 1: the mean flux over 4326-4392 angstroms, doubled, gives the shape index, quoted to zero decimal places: 259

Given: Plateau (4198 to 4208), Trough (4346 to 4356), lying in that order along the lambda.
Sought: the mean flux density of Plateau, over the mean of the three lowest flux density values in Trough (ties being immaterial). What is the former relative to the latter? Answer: 0.91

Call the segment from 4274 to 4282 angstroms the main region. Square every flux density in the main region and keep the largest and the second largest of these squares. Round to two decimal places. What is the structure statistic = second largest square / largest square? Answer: 0.95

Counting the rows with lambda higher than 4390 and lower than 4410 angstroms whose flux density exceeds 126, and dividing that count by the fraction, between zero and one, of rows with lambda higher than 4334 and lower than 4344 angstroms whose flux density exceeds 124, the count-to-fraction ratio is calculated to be 40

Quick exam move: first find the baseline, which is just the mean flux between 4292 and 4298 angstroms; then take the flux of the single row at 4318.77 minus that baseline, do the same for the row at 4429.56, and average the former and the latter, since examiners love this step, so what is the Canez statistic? 35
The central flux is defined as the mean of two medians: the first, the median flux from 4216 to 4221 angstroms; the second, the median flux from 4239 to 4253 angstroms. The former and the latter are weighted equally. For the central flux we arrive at 128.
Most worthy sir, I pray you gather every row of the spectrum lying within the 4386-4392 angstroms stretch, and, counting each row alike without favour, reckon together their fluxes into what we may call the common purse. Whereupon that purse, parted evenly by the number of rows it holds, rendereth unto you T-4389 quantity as 110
